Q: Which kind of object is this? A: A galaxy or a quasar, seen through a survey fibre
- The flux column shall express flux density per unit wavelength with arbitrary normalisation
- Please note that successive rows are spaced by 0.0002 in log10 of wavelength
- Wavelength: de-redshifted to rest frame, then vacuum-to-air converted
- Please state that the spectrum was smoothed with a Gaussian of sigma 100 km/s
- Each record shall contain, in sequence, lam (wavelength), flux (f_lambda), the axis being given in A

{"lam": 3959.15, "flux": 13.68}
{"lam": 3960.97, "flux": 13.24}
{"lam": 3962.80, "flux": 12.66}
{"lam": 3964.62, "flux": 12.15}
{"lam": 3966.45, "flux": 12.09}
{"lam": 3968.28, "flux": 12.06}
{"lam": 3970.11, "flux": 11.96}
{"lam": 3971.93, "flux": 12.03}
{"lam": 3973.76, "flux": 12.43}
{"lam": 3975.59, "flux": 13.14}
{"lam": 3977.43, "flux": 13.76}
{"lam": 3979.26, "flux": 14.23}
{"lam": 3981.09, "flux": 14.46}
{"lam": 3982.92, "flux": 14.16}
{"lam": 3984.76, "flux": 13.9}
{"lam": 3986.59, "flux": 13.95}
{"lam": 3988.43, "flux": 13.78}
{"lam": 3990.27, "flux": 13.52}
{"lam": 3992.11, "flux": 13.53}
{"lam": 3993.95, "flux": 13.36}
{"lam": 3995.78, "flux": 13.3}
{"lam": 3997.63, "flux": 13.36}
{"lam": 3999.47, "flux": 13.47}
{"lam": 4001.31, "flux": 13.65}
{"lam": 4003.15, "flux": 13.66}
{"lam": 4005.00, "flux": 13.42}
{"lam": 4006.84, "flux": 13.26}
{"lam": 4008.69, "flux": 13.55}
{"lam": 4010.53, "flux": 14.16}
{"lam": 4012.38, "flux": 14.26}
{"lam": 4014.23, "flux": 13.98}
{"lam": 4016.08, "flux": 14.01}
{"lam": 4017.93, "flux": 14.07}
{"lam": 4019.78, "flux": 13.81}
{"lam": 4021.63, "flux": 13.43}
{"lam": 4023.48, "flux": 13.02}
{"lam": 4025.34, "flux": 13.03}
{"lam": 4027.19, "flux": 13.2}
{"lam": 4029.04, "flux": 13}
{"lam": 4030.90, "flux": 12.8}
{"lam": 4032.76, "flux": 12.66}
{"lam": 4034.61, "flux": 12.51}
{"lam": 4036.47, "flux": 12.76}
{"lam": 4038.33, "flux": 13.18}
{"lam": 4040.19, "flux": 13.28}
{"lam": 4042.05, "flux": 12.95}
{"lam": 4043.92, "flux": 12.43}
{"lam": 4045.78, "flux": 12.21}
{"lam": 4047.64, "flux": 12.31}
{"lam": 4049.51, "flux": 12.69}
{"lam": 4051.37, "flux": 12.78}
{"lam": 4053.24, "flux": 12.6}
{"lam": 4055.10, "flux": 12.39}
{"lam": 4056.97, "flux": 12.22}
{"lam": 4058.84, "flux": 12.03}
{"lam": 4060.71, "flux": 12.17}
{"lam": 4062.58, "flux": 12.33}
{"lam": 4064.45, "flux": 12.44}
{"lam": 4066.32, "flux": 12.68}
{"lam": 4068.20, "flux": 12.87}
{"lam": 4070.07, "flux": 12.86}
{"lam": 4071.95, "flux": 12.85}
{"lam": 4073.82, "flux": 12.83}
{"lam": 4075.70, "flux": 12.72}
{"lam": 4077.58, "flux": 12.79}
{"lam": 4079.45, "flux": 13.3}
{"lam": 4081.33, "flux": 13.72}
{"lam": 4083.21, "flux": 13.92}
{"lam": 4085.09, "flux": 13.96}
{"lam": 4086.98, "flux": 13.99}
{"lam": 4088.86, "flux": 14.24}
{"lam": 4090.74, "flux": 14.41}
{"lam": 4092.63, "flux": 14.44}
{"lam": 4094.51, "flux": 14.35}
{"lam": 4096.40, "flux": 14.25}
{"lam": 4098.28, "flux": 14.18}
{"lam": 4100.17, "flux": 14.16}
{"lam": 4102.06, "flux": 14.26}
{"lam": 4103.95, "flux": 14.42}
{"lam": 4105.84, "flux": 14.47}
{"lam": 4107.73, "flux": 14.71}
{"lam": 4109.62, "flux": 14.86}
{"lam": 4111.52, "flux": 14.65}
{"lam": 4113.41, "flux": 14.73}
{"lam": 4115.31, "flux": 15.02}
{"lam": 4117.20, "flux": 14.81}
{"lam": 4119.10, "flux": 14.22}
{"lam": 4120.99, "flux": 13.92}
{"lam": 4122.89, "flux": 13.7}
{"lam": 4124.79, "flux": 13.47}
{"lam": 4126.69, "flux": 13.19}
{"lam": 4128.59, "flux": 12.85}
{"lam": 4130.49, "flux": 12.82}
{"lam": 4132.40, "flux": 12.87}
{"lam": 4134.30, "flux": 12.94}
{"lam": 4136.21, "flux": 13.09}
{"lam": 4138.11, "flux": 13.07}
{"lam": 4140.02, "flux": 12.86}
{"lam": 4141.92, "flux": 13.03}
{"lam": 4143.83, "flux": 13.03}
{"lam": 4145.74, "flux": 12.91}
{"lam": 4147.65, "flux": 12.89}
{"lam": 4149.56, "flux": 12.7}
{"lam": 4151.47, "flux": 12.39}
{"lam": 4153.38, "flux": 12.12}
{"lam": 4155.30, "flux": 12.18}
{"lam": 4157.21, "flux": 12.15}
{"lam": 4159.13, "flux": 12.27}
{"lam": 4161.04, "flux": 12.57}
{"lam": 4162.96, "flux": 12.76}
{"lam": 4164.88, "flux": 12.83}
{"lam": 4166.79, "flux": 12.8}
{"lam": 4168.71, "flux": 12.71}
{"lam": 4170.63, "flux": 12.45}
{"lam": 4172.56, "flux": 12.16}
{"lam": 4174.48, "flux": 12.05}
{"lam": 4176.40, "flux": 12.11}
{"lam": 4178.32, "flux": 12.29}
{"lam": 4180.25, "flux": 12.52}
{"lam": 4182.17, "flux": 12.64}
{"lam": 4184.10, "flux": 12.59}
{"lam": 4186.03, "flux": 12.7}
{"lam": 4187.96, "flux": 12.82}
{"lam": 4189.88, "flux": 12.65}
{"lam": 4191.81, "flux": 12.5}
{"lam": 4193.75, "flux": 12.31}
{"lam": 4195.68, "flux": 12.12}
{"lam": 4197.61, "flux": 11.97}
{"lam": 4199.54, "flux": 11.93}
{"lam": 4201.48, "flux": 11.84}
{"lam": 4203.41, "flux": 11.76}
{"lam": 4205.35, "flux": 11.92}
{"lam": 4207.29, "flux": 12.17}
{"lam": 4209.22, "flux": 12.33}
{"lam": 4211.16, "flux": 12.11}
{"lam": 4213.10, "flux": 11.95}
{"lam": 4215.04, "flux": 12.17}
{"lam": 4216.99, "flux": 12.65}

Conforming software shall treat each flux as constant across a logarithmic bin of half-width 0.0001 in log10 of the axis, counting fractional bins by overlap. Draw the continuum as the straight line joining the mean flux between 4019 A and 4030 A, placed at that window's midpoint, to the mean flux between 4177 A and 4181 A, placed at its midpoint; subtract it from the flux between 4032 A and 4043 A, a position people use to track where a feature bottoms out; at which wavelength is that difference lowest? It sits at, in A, 4034.61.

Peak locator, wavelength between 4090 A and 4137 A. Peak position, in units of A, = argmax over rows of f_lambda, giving 4115.31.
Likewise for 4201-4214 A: 4209.22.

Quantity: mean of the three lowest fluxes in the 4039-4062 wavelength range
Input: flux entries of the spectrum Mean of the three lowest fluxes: 12.1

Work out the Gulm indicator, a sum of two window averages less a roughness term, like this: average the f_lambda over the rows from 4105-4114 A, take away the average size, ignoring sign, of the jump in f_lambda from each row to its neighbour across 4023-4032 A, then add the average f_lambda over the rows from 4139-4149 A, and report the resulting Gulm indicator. 27.5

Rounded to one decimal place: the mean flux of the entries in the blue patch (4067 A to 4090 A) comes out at 13.3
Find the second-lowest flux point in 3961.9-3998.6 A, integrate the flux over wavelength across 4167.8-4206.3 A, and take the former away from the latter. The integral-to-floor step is 462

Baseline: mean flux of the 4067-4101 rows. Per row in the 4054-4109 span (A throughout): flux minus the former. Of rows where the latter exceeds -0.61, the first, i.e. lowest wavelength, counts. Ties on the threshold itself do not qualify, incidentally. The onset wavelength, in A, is 4079.45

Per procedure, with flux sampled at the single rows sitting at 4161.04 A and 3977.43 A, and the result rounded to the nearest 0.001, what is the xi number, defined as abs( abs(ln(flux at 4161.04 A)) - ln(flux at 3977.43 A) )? 0.090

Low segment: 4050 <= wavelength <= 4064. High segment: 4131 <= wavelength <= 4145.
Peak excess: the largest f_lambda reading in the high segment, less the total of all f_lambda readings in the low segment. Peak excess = -73.4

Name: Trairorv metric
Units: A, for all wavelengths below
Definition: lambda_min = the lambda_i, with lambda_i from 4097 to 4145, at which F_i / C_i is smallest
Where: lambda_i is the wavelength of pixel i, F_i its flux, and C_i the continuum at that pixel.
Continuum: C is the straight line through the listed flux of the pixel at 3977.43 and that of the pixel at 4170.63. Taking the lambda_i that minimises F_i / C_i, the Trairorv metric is 4130.49 A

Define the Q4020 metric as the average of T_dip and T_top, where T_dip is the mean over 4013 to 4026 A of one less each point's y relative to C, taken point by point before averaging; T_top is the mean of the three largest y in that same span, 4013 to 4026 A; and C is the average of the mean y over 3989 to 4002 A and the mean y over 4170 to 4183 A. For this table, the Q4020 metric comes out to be 7.0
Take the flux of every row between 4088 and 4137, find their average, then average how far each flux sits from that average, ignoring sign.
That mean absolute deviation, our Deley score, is 0.6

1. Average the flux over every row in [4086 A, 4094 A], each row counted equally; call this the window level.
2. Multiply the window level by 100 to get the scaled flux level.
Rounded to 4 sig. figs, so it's 1427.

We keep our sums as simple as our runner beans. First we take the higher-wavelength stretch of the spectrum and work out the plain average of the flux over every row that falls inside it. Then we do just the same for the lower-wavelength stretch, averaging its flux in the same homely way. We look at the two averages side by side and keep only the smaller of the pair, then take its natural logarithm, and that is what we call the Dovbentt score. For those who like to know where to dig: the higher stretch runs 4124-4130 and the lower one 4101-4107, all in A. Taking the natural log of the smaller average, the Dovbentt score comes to 2.58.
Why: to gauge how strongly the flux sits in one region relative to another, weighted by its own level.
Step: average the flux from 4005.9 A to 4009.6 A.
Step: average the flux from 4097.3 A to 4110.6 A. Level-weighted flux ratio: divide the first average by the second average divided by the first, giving 12.4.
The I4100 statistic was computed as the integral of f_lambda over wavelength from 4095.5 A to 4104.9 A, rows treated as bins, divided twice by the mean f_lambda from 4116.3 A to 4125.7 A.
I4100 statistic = 0.68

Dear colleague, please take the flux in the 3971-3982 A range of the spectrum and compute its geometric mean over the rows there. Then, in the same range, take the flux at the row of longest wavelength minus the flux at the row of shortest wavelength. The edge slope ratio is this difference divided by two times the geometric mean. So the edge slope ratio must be 0.091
